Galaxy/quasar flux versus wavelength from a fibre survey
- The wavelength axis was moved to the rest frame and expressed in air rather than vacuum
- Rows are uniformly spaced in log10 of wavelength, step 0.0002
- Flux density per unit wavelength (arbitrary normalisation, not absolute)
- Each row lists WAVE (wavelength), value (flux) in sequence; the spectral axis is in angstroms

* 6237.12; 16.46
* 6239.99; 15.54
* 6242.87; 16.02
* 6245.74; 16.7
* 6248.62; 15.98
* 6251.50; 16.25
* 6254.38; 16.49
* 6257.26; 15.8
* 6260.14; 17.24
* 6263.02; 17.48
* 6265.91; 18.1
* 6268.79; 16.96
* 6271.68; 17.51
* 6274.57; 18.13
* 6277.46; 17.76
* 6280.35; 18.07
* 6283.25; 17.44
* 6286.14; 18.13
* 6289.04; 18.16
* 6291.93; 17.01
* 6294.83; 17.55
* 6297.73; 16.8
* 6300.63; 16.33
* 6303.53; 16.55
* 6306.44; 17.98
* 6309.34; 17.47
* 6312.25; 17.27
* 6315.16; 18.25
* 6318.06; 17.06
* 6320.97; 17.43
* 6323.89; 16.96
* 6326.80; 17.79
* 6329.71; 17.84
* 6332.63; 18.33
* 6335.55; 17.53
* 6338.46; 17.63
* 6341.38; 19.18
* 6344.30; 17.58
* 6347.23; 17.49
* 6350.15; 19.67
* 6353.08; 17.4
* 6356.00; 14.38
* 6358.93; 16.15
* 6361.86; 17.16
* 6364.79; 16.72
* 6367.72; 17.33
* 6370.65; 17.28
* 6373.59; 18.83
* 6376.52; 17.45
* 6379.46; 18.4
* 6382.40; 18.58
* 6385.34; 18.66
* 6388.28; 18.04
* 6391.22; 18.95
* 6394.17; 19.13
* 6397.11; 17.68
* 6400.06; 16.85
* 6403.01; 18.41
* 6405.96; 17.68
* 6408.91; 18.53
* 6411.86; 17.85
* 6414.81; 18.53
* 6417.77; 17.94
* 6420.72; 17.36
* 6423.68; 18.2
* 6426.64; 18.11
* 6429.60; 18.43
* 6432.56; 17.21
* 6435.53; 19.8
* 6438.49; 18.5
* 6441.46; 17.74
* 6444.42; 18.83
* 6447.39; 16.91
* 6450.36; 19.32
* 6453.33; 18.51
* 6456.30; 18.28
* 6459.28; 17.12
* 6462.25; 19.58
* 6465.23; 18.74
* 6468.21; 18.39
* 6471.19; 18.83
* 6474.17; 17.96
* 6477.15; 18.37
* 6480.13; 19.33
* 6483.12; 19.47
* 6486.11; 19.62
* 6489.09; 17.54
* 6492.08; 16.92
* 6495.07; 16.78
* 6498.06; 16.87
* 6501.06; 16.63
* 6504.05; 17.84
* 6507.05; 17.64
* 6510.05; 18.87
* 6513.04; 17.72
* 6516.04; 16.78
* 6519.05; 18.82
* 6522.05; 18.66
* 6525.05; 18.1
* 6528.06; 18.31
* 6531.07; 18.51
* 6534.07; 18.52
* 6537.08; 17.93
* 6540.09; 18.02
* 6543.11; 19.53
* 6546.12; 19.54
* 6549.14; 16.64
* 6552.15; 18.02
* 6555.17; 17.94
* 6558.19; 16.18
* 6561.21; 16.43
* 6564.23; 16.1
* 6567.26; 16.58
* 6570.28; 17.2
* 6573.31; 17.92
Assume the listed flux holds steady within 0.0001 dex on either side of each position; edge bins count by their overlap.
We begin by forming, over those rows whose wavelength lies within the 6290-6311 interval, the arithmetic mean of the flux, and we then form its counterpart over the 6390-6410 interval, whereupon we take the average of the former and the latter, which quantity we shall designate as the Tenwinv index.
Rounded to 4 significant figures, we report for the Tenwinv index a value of 17.64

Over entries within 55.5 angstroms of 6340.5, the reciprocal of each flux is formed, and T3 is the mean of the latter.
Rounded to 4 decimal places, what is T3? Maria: 0.0569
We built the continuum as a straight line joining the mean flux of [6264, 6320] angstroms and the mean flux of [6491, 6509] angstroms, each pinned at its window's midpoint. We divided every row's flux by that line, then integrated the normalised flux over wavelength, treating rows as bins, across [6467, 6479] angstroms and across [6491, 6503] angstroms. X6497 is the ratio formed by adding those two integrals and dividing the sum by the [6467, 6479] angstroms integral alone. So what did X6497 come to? 1.92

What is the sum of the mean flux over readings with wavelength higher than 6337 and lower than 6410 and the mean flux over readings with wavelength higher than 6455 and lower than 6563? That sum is 35.9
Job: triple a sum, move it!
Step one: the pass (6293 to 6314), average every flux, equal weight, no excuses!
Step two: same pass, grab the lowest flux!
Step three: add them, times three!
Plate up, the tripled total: 100.4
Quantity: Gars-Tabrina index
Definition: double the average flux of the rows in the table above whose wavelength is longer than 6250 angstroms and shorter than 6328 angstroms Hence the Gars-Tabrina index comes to 34.66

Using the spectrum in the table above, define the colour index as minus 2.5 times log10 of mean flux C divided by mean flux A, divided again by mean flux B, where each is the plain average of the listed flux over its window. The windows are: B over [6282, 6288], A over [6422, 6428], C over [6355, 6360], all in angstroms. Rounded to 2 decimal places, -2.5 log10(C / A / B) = 3.31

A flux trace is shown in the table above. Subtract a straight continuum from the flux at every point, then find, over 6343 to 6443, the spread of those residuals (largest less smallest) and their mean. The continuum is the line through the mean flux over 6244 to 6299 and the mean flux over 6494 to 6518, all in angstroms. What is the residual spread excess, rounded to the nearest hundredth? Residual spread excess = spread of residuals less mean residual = 4.80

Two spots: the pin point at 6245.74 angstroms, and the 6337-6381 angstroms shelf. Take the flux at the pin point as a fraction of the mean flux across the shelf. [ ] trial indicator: 0.95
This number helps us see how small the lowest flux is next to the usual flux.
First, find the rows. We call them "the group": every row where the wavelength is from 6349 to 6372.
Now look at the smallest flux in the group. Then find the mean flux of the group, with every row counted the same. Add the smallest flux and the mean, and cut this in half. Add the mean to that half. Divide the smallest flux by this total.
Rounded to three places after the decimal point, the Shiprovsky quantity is 0.440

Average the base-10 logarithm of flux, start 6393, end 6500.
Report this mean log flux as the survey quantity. 1.26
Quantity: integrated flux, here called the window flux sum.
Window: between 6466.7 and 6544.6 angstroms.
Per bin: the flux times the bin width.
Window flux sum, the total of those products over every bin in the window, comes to 1414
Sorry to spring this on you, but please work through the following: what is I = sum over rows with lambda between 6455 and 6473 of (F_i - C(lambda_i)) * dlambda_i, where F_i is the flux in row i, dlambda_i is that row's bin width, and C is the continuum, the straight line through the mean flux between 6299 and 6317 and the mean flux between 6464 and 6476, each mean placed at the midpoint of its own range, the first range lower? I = 1.0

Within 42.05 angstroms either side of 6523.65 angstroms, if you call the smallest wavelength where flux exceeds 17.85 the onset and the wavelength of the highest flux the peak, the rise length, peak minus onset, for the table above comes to 3.0 angstroms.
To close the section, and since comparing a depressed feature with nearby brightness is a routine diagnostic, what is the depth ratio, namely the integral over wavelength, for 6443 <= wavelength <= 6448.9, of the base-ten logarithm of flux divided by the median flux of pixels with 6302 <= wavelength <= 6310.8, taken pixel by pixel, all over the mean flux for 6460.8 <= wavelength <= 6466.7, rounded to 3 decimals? 0.003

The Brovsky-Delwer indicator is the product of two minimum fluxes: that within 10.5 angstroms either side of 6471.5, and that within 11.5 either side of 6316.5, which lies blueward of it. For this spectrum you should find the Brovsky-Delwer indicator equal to 305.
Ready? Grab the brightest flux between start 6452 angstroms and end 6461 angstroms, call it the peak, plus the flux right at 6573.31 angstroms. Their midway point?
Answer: 18.2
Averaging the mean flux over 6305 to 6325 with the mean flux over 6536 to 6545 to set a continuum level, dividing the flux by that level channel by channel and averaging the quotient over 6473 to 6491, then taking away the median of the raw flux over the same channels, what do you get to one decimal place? -17.8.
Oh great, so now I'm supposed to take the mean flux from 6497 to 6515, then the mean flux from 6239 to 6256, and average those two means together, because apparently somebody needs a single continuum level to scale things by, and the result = 16.9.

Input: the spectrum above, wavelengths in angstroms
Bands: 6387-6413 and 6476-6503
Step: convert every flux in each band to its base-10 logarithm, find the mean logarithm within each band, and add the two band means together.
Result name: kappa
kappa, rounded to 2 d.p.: 2.51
